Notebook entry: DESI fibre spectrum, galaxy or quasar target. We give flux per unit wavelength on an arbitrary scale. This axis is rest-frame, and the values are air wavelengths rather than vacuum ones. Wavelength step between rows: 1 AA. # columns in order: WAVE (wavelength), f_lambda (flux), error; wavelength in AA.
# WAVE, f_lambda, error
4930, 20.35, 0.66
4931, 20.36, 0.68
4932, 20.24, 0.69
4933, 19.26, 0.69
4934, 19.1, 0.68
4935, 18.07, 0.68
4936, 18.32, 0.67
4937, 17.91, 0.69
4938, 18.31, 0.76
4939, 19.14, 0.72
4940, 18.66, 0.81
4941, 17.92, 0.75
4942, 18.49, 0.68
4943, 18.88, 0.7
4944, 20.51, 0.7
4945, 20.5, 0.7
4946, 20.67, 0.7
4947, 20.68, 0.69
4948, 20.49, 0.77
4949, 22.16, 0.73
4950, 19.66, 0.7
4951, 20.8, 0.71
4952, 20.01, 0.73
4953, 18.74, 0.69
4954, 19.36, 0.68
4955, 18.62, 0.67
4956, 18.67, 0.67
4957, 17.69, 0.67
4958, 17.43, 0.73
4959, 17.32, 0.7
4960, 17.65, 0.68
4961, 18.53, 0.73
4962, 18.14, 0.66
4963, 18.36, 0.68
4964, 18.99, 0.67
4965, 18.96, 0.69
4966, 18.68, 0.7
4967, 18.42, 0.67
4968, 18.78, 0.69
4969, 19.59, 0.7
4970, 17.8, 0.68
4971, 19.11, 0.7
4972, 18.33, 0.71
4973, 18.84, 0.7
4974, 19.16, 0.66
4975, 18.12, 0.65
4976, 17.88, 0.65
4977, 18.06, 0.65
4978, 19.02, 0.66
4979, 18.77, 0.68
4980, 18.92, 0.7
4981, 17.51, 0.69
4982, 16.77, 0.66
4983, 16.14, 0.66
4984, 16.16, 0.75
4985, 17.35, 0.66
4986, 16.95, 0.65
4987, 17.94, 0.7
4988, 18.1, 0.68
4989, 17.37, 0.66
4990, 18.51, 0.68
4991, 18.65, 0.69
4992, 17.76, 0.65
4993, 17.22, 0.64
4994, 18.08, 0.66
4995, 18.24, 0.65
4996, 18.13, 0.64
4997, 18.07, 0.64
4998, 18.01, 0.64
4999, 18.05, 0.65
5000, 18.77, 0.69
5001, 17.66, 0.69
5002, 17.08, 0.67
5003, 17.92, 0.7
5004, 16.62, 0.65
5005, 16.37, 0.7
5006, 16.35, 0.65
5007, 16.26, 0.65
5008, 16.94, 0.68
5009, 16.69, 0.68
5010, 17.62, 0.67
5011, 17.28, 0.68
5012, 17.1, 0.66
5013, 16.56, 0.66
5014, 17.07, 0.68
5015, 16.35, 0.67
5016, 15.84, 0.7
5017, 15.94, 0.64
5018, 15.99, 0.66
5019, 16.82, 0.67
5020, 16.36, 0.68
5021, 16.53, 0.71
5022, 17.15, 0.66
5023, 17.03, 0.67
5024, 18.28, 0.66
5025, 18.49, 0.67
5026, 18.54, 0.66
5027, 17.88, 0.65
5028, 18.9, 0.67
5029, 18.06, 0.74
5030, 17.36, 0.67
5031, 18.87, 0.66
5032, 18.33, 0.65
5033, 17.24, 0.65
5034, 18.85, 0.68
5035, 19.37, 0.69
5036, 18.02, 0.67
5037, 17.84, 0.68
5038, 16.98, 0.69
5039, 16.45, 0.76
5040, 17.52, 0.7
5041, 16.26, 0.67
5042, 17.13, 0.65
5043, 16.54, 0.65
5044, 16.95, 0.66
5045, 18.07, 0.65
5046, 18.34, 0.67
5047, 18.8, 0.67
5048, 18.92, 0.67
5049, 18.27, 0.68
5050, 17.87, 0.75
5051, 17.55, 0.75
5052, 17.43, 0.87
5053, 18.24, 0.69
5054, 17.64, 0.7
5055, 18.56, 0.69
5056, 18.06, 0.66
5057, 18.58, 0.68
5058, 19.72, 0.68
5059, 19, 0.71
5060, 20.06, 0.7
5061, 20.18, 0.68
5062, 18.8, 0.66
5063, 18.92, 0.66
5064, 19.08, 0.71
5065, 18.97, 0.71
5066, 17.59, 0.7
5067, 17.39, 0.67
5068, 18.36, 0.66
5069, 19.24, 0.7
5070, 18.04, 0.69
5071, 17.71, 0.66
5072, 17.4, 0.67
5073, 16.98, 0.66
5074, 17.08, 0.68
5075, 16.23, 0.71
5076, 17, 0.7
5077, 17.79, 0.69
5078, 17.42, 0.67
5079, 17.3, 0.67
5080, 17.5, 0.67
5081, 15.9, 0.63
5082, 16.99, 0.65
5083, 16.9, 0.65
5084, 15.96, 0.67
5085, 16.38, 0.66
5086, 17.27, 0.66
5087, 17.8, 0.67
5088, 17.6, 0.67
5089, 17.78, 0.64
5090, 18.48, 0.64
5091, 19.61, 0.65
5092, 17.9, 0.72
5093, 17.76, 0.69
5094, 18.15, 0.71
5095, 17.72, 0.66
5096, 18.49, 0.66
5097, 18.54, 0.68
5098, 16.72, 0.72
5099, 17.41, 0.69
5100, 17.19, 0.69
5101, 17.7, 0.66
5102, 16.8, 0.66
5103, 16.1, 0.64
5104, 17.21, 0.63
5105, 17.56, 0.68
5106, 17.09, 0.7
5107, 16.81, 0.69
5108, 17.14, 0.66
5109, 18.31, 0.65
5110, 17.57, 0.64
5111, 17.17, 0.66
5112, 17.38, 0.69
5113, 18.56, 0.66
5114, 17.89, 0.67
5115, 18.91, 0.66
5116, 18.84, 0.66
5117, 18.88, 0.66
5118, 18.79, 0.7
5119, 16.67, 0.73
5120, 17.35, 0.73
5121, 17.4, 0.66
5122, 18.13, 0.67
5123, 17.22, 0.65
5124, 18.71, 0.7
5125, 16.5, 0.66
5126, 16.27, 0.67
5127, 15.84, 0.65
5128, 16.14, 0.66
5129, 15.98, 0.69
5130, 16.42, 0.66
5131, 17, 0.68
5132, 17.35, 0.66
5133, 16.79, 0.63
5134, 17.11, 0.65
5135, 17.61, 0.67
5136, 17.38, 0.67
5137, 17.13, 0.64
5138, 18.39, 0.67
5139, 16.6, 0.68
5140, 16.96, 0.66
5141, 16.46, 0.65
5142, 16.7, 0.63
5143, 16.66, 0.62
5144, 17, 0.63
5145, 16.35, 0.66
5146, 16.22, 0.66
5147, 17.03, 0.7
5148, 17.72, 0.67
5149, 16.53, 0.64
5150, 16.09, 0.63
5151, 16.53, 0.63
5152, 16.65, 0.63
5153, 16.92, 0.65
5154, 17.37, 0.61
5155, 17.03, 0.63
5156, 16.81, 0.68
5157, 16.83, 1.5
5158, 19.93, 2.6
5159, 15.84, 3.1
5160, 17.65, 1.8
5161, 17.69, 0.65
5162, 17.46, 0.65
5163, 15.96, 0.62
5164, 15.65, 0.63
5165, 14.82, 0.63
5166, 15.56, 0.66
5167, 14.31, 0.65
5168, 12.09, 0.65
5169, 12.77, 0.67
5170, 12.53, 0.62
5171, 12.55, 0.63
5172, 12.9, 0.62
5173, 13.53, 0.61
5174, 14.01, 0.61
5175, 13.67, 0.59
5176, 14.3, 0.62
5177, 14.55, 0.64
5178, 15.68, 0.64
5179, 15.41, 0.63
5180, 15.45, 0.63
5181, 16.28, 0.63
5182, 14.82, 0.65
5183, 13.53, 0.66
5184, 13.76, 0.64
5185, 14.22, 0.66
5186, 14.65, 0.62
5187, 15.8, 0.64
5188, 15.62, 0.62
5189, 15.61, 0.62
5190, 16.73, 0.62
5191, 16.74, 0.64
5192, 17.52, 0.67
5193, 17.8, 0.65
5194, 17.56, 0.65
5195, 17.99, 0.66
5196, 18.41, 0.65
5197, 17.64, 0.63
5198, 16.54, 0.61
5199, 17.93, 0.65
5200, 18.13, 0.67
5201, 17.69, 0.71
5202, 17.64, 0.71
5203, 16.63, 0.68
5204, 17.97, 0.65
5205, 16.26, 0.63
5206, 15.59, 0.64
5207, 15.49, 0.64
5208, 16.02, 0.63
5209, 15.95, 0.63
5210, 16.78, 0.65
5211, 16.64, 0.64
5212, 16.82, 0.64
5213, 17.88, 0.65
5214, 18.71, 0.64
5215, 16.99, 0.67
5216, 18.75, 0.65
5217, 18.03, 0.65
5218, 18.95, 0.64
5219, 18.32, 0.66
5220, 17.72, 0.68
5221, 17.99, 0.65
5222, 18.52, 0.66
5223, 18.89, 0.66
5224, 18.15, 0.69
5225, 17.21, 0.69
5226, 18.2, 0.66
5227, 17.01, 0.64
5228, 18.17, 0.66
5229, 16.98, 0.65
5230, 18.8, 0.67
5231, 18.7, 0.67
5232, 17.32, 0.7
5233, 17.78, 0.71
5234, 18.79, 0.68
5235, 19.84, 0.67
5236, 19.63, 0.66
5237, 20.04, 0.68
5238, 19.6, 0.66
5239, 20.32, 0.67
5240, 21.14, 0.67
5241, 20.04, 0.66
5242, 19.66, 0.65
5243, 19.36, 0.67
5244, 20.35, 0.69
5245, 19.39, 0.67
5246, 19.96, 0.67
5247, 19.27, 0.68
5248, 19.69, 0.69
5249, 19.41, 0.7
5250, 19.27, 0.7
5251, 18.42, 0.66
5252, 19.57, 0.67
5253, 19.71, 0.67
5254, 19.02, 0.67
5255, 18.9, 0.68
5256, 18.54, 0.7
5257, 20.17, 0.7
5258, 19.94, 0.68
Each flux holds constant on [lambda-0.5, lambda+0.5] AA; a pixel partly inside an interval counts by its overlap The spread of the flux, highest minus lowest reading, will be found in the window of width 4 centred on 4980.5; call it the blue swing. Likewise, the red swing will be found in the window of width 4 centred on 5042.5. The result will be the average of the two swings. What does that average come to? 1.51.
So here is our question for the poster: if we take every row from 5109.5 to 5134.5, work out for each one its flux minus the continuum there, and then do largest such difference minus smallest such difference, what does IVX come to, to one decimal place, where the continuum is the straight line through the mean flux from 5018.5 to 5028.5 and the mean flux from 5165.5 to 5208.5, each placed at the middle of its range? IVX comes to 2.9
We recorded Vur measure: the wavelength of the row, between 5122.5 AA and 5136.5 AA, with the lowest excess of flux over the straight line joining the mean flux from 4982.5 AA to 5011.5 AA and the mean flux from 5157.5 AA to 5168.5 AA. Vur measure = 5127 AA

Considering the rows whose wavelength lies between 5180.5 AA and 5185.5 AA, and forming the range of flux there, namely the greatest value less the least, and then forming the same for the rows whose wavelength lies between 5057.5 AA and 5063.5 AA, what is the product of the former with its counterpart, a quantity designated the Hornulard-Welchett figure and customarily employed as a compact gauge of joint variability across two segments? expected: 3.8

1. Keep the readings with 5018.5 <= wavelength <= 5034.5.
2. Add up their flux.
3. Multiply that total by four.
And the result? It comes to 1139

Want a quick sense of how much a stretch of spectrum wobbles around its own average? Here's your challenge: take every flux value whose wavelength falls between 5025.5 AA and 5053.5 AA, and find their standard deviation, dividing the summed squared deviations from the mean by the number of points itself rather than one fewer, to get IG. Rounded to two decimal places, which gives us 0.81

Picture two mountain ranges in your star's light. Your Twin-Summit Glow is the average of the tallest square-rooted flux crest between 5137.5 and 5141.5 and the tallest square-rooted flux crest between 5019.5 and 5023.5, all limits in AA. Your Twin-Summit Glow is 4.21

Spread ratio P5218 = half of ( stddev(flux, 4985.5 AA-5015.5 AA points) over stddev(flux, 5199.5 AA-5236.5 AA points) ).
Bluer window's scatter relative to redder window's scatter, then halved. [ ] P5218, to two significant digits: 0.34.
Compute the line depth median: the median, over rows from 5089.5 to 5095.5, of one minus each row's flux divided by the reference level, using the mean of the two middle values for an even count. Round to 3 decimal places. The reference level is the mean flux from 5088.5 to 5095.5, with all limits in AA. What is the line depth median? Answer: 0.010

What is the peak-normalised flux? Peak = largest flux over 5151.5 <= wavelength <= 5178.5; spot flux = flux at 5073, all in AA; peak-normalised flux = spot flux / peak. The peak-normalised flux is 0.85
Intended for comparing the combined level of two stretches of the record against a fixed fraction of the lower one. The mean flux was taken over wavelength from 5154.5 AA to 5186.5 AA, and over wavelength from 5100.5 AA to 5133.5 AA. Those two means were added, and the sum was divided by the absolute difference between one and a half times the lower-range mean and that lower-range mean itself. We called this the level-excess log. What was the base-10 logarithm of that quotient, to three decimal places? 0.573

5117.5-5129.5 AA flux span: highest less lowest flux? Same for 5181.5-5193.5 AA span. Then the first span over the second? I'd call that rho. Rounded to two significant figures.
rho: 0.69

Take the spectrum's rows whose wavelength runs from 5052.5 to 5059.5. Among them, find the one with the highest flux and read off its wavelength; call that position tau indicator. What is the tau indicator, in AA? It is 5058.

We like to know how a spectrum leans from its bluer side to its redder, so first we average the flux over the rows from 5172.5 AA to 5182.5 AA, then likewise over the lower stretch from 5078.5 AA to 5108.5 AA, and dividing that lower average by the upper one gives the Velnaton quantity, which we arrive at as 1.18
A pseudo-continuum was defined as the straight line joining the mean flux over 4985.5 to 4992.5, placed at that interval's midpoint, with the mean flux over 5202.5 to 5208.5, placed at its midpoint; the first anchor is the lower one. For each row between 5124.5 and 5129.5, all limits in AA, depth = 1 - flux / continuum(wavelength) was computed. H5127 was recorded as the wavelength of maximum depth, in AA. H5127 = 5127 AA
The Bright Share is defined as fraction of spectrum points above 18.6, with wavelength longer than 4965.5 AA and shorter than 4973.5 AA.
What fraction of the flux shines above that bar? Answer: 0.6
